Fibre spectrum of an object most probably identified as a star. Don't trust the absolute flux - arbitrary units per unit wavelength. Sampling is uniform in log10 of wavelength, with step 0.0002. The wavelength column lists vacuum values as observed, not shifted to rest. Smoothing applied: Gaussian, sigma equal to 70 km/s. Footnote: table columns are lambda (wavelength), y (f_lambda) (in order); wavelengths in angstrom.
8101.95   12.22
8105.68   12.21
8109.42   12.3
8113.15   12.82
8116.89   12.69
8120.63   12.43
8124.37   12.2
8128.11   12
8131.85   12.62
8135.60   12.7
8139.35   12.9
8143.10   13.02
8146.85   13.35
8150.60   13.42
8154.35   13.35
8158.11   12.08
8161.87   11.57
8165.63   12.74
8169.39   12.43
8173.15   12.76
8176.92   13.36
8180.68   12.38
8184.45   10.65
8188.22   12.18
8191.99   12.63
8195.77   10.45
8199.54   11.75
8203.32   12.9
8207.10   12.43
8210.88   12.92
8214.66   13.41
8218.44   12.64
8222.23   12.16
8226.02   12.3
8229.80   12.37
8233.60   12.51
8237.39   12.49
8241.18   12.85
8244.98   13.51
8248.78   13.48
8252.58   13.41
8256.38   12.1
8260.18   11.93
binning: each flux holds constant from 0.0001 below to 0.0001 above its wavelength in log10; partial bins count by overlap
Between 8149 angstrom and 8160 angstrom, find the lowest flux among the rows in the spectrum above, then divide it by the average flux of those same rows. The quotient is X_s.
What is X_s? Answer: 0.93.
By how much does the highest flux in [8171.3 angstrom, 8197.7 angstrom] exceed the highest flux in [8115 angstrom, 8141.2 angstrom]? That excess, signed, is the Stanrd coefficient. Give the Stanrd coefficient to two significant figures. 0.46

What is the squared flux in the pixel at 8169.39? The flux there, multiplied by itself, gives 155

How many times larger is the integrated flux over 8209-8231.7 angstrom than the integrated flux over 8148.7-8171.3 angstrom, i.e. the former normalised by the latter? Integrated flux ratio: 1.01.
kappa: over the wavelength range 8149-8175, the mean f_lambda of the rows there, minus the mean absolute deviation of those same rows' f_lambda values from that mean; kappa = 12.1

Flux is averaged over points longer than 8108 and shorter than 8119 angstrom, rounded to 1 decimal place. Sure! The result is 12.6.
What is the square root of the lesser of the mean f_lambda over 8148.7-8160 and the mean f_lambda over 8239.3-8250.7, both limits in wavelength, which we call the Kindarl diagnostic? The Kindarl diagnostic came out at 3.60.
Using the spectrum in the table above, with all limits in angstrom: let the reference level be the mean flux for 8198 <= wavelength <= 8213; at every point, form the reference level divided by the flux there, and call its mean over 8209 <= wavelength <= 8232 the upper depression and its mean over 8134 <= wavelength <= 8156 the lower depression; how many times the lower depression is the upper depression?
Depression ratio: 1.04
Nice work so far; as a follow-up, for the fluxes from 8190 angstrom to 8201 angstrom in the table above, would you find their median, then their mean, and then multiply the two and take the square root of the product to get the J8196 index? 11.7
